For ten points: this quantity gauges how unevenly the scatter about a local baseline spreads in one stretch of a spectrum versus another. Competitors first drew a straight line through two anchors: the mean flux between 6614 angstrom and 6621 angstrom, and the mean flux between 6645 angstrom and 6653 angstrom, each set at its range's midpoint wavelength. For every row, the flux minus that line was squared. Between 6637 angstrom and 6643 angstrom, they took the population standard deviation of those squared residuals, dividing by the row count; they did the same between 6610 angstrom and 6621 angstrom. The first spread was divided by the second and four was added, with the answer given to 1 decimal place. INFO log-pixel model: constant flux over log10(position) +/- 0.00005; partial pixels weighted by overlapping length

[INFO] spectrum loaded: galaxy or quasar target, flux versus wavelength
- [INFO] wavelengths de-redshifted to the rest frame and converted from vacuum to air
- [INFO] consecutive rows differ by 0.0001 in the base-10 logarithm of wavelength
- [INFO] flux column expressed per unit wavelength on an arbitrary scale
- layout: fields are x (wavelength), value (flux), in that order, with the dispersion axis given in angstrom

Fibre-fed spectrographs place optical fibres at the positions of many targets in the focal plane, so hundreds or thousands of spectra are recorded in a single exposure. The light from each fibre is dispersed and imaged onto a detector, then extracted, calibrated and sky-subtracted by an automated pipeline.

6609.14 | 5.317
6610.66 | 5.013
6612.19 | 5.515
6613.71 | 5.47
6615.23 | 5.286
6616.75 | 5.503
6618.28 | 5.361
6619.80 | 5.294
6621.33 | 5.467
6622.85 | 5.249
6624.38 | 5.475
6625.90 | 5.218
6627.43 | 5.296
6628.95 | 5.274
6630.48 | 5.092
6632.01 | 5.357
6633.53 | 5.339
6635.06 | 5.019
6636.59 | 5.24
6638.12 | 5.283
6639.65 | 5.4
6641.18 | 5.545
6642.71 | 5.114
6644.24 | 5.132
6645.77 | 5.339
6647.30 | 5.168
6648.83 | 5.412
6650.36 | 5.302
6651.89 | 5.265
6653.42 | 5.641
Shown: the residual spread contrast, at 4.5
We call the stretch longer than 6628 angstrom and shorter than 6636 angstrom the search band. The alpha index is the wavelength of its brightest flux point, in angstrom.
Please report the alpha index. 6632.01 angstrom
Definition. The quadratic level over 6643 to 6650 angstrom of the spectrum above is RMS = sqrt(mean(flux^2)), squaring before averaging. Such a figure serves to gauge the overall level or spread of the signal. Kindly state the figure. 5.26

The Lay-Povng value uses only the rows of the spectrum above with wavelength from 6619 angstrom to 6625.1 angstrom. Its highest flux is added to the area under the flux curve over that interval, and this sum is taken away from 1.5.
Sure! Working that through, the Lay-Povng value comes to -36.7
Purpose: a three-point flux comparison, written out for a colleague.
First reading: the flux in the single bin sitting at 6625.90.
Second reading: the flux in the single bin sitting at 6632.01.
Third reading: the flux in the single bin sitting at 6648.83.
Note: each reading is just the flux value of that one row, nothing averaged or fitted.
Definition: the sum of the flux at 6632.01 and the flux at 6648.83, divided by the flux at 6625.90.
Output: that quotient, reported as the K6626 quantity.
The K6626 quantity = 2.06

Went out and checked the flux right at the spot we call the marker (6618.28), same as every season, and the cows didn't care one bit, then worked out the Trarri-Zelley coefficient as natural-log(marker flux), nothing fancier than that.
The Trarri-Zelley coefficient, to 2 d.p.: 1.68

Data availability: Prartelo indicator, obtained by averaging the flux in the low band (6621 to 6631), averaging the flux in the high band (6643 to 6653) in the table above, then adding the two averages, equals 10.57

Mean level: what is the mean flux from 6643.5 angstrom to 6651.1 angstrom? 5.27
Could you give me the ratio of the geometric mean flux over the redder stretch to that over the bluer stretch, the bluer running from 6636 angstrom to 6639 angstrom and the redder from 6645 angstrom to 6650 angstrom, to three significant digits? 1.01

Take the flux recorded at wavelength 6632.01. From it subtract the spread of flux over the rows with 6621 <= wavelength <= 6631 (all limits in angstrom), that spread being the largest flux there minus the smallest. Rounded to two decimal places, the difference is 4.97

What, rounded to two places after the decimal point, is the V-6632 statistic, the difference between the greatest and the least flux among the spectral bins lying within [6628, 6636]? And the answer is 0.34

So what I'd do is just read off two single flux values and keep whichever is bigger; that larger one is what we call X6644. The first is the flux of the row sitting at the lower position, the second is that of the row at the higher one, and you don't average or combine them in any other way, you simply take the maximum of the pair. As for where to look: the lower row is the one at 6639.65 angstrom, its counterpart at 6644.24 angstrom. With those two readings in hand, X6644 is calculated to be 5.40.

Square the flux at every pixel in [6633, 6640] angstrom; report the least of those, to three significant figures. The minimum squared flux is 25.2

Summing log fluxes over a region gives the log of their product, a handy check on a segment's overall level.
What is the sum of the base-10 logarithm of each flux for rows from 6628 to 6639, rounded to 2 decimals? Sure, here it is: 5.03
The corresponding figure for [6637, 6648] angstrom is 5.06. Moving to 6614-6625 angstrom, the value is 5.11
